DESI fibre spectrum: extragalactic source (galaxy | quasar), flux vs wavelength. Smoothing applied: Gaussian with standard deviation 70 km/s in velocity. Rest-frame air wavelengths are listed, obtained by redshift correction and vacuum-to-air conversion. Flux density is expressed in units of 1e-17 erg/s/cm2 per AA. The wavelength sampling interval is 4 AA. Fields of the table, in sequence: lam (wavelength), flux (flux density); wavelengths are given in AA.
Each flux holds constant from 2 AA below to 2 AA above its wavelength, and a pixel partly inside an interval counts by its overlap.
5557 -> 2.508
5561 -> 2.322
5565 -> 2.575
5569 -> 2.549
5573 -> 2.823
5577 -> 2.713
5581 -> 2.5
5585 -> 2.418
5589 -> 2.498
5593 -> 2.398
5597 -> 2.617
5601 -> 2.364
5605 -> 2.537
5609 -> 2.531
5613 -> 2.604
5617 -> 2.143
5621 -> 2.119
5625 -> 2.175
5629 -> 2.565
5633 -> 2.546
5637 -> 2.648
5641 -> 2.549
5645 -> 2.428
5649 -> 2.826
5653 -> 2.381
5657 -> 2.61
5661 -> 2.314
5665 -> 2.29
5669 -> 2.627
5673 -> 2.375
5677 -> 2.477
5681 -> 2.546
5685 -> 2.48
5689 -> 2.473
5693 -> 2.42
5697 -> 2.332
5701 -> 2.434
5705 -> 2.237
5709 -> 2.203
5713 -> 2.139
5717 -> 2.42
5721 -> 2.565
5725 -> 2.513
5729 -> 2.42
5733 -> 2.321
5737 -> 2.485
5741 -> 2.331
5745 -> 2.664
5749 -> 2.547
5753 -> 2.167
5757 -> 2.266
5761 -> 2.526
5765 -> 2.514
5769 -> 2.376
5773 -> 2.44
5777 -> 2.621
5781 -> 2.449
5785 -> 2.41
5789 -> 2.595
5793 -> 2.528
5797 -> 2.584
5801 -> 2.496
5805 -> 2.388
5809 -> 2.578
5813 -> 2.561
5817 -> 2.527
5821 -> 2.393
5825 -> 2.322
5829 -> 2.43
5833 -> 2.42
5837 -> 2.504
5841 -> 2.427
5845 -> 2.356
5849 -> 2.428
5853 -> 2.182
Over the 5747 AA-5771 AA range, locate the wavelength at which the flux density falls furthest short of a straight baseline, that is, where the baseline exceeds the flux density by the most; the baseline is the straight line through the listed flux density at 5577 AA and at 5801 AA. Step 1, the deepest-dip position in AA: 5753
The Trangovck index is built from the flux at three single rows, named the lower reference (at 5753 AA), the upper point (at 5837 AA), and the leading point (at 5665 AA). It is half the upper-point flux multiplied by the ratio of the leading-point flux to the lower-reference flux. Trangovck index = 1.323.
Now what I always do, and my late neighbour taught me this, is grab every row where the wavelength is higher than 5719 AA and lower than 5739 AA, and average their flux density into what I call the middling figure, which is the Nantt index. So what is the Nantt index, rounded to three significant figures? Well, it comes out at 2.46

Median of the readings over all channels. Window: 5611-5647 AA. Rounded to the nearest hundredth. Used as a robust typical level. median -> 2.55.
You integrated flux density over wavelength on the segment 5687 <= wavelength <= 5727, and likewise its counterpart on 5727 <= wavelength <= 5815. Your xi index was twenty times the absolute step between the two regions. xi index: 2442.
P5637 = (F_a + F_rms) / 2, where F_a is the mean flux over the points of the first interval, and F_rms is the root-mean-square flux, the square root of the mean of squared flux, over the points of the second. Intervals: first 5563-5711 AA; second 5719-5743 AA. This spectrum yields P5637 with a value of 2.45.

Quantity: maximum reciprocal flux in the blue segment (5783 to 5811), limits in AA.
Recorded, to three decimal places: 0.419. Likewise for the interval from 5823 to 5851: 0.431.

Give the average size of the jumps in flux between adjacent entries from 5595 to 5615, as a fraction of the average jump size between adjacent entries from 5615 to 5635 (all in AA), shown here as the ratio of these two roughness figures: 1.03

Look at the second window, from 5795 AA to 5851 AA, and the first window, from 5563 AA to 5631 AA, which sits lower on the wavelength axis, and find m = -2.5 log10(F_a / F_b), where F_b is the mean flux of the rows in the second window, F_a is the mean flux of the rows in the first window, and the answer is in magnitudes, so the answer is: -0.01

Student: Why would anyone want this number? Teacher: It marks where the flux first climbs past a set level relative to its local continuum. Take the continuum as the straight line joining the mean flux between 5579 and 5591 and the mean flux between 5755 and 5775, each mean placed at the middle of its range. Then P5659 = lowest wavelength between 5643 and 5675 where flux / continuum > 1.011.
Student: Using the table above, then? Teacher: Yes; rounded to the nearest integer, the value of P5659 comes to 5649 AA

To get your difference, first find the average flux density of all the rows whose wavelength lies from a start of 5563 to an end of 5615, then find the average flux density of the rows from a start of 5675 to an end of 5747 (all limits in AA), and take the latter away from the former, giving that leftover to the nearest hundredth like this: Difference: 0.13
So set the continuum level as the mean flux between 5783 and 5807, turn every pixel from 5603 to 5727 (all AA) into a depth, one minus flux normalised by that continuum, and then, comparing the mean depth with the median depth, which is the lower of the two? 0.011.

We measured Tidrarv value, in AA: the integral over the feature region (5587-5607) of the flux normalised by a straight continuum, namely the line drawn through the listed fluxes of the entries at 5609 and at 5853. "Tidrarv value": 19.5 AA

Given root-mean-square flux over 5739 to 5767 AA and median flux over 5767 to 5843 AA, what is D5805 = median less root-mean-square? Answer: 0.013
